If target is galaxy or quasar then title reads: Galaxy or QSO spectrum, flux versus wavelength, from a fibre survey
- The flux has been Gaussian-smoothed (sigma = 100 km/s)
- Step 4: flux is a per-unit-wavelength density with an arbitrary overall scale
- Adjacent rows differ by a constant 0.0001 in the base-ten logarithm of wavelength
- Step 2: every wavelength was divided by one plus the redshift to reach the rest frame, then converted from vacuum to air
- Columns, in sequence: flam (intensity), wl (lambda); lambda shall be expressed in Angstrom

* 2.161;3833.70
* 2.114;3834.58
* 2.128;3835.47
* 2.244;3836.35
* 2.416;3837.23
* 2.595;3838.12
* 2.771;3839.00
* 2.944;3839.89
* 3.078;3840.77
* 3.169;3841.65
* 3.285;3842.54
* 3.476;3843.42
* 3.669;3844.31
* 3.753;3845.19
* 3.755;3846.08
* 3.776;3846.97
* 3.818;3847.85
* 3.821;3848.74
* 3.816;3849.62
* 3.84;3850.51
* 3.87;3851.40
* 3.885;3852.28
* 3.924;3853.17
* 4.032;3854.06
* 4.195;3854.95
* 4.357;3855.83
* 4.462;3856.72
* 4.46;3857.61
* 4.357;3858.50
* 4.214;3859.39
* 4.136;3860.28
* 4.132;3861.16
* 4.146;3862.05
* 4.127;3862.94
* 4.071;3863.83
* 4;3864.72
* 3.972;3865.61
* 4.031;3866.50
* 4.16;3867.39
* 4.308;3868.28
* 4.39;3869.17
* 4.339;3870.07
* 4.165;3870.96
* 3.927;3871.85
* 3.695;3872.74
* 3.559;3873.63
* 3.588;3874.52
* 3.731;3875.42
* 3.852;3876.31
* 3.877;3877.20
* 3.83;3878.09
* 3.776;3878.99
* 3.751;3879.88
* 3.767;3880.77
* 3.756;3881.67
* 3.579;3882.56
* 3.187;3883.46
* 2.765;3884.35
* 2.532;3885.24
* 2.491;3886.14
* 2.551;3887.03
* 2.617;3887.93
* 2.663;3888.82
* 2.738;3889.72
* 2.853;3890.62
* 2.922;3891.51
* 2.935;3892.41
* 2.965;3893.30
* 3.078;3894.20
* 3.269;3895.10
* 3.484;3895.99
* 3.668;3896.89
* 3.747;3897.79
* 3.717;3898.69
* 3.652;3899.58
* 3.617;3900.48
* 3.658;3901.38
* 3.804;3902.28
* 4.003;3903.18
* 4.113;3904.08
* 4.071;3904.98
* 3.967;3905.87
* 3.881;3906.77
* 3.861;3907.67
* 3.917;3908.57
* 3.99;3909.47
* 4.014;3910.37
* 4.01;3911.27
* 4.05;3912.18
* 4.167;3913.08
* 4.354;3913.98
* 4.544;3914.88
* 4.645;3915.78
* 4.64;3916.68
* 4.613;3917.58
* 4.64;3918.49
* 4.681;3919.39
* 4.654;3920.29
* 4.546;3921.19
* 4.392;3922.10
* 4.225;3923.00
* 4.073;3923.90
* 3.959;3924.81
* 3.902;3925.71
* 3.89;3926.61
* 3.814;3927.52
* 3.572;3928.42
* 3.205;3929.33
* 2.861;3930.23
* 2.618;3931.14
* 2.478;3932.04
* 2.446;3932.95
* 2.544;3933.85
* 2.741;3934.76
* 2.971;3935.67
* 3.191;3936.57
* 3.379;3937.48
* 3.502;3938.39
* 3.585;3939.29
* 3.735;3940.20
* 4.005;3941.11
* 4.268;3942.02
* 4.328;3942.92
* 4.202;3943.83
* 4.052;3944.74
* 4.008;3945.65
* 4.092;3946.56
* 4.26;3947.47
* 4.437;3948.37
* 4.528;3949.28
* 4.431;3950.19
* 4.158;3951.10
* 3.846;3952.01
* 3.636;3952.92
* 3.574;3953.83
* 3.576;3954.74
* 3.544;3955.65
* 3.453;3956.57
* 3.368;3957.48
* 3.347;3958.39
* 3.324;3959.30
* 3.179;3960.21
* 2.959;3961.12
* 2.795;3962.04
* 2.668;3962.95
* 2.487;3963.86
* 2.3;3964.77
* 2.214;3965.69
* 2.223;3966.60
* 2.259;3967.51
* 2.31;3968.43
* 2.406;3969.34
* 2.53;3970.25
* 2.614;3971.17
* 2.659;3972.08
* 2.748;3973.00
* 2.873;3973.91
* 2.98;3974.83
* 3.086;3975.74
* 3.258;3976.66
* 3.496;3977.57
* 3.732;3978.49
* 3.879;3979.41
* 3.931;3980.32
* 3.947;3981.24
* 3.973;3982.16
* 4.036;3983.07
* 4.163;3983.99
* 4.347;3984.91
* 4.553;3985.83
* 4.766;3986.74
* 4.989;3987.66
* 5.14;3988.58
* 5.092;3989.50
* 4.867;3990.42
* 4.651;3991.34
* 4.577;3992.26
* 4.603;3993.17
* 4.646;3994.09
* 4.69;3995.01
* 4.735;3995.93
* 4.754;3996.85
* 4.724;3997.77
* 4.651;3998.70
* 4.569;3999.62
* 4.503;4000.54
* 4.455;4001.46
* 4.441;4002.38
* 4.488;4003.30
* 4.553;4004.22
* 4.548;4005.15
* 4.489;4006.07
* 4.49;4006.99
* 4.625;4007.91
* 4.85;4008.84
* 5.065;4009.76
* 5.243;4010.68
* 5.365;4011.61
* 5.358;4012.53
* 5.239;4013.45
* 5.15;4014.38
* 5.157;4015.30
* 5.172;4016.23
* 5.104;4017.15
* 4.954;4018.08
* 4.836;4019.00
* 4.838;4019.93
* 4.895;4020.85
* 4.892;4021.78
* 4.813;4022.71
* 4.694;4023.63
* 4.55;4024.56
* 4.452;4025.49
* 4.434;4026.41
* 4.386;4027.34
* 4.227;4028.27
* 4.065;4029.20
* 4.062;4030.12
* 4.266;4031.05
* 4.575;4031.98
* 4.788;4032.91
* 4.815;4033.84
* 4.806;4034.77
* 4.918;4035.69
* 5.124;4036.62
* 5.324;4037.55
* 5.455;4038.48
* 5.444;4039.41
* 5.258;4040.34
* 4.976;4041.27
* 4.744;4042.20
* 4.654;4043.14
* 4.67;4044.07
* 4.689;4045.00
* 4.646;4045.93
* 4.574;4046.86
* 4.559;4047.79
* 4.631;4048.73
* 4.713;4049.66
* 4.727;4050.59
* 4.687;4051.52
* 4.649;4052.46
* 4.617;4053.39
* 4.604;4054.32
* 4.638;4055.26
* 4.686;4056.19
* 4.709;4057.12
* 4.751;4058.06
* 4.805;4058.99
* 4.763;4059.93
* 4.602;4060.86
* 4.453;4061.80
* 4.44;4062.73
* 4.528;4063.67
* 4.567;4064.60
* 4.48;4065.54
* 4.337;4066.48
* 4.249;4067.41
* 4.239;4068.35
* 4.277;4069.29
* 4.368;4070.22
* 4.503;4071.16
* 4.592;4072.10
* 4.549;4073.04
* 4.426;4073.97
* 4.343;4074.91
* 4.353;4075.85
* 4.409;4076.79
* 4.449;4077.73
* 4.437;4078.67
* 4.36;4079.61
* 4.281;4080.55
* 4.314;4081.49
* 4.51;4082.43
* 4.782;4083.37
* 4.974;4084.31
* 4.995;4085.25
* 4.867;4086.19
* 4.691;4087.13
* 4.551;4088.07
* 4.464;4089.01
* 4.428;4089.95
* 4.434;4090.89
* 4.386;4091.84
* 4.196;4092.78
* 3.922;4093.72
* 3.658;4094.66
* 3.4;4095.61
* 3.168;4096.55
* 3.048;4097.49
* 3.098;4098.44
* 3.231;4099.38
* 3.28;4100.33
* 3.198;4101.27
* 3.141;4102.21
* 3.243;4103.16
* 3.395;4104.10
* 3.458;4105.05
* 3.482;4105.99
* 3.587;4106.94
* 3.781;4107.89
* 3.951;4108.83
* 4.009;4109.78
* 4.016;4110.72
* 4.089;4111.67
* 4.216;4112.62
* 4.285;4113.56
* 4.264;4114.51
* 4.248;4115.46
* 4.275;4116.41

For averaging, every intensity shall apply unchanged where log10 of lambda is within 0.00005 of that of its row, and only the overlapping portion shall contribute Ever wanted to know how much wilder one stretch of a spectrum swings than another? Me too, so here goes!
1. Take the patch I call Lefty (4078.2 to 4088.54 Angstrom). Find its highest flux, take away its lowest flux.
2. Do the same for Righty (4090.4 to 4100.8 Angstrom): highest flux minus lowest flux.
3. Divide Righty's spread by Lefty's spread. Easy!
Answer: 1.9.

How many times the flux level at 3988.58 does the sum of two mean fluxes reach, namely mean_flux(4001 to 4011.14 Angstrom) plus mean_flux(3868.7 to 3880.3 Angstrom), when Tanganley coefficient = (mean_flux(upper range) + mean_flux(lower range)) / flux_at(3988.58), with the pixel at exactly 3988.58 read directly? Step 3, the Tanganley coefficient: 1.7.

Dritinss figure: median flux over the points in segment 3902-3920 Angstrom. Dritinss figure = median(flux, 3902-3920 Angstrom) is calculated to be 4.06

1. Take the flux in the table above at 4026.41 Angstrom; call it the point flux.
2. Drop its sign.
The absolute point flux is 4.4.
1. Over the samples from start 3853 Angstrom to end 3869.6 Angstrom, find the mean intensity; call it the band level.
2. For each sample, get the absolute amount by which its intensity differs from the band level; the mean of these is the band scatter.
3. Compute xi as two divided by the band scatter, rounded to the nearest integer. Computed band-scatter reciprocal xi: 15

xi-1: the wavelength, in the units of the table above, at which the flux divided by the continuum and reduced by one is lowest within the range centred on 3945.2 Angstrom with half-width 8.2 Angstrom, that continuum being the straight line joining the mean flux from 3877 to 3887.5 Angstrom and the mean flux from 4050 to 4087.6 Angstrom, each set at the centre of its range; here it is 3937.48 Angstrom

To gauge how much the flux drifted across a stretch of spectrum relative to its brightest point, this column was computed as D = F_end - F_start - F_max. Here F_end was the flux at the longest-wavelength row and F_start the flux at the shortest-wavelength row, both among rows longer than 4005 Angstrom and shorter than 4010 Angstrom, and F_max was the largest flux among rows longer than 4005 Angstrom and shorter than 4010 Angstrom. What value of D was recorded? -4.5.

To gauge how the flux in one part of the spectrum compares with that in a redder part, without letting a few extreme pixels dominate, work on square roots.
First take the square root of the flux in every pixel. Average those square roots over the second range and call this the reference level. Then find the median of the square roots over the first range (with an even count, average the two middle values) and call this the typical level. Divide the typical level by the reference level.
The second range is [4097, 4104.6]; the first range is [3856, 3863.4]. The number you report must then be 1.14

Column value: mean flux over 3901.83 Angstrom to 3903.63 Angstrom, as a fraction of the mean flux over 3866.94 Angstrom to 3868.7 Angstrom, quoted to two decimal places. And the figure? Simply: 0.92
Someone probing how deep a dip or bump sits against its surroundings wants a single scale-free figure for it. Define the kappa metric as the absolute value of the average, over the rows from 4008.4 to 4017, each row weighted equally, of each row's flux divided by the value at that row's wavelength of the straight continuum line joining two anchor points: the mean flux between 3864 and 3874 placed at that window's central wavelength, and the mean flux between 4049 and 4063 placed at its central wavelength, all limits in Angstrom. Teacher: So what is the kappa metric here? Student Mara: 1.1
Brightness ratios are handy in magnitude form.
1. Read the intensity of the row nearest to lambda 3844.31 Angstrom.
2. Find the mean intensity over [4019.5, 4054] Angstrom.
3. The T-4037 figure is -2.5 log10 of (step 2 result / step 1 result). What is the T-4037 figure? -0.27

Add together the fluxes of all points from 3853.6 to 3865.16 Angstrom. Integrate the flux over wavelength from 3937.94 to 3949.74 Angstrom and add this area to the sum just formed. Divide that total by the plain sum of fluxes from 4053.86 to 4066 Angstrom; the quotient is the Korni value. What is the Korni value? 1.7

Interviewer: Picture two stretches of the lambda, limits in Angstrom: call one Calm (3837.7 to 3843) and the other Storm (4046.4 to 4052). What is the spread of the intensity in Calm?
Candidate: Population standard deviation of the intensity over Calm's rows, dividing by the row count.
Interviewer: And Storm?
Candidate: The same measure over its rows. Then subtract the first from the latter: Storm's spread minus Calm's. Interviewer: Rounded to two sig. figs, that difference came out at -0.17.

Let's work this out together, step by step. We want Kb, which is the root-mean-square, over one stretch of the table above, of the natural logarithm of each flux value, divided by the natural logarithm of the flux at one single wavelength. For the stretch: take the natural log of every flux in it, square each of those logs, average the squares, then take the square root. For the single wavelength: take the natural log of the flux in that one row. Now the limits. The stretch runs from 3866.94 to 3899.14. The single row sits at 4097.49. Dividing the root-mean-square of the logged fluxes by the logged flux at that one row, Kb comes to 1.11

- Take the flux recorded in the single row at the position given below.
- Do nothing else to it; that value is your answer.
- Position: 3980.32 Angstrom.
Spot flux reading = 3.931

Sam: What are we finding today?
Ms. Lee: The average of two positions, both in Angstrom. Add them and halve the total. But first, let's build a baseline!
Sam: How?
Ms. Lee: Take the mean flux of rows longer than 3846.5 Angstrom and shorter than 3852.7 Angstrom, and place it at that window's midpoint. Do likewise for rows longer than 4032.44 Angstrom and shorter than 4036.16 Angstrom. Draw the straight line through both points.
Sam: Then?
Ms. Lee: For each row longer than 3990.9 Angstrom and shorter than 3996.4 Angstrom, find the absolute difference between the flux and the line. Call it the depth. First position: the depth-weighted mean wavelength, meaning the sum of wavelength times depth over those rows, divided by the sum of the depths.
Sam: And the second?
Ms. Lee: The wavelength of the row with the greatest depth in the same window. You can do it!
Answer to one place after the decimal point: 3995.1 Angstrom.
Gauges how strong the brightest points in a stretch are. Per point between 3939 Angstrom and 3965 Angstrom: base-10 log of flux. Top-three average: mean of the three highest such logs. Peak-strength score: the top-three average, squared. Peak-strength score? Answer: 0.42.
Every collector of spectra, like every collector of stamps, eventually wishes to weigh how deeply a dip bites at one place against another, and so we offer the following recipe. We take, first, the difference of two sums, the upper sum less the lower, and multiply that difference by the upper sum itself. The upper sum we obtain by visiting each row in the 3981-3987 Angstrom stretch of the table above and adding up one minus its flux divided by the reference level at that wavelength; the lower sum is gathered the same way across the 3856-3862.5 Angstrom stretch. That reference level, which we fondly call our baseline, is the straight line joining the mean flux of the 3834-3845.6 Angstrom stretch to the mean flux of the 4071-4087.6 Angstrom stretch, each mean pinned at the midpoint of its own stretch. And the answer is -1.5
